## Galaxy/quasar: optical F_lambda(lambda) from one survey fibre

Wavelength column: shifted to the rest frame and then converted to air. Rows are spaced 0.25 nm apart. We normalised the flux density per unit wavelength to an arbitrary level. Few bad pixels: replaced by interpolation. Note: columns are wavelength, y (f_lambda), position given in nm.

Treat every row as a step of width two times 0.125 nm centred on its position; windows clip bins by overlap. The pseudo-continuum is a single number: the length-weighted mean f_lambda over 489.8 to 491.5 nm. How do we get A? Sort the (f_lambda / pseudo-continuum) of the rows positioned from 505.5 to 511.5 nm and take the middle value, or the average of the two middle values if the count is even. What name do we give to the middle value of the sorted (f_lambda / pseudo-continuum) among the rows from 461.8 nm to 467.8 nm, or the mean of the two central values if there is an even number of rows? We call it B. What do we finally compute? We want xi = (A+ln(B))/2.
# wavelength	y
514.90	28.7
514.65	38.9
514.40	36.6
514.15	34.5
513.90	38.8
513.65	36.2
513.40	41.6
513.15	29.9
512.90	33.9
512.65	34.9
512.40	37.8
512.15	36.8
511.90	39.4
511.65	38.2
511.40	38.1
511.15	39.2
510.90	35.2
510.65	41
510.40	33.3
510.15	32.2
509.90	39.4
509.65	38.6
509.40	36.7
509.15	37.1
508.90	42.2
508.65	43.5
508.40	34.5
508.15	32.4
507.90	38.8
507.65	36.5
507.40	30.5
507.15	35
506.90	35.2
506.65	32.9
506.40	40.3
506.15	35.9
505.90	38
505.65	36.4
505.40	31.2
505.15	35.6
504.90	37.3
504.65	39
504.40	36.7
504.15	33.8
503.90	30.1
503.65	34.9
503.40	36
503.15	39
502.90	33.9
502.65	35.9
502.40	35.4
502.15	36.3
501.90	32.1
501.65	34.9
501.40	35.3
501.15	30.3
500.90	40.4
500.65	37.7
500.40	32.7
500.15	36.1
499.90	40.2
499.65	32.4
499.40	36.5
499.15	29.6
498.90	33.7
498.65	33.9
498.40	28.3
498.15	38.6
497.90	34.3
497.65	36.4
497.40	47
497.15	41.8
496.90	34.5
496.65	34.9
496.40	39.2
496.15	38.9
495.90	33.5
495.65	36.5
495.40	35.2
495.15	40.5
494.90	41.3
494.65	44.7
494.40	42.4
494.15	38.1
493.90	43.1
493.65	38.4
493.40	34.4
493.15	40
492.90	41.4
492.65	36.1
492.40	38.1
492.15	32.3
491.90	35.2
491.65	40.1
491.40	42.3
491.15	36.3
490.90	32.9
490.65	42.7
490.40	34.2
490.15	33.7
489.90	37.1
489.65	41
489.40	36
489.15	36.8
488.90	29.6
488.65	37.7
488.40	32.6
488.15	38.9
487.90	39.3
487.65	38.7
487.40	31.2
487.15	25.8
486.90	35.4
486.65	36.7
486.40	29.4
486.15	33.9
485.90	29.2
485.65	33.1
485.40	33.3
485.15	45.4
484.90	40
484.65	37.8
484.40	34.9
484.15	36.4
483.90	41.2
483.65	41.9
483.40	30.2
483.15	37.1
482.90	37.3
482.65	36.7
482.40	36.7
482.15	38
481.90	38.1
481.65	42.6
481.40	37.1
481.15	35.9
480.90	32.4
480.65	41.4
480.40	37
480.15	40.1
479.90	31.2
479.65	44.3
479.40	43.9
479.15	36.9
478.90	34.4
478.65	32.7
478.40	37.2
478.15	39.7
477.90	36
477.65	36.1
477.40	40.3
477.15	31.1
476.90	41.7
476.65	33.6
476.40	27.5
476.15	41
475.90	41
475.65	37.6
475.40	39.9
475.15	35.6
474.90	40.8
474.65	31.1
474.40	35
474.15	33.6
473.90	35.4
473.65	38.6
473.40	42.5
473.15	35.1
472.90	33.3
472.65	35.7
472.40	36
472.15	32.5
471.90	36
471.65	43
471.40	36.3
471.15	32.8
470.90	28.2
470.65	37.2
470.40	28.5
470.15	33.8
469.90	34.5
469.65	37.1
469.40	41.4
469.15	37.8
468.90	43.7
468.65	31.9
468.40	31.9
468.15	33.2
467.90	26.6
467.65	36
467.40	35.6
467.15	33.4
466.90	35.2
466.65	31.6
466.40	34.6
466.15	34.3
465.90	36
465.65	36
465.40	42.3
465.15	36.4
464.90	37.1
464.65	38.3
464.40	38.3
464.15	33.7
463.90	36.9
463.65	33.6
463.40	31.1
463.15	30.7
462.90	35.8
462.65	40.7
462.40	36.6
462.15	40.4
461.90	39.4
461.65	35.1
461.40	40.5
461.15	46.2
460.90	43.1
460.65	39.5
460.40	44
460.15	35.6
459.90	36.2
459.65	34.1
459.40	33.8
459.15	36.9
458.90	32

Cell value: 0.482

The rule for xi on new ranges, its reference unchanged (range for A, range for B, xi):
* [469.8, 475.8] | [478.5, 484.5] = 0.482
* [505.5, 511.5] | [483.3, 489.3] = 0.481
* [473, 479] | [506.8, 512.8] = 0.488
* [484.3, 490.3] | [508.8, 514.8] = 0.490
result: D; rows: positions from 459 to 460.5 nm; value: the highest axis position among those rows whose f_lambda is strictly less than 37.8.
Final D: 460.15 nm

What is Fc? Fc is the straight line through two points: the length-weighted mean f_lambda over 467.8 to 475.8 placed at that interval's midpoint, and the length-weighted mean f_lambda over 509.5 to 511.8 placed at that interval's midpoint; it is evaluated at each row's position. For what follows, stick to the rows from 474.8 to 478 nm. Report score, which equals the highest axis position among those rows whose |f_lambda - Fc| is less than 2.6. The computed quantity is 477.90 nm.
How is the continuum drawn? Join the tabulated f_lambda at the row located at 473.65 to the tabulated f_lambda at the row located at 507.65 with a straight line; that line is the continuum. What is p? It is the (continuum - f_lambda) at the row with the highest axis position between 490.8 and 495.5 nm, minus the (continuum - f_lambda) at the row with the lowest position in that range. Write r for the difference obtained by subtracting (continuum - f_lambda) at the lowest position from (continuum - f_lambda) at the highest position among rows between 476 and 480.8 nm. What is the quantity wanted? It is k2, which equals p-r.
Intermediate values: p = -3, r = -0.7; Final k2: -2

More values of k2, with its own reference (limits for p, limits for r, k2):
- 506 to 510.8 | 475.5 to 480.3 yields -3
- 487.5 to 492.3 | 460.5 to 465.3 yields 3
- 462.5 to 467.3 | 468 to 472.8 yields 10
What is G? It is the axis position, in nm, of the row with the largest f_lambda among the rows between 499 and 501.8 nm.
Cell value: 500.90 nm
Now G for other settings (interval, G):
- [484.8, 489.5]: 485.15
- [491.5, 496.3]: 494.65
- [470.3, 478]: 471.65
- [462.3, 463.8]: 462.65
